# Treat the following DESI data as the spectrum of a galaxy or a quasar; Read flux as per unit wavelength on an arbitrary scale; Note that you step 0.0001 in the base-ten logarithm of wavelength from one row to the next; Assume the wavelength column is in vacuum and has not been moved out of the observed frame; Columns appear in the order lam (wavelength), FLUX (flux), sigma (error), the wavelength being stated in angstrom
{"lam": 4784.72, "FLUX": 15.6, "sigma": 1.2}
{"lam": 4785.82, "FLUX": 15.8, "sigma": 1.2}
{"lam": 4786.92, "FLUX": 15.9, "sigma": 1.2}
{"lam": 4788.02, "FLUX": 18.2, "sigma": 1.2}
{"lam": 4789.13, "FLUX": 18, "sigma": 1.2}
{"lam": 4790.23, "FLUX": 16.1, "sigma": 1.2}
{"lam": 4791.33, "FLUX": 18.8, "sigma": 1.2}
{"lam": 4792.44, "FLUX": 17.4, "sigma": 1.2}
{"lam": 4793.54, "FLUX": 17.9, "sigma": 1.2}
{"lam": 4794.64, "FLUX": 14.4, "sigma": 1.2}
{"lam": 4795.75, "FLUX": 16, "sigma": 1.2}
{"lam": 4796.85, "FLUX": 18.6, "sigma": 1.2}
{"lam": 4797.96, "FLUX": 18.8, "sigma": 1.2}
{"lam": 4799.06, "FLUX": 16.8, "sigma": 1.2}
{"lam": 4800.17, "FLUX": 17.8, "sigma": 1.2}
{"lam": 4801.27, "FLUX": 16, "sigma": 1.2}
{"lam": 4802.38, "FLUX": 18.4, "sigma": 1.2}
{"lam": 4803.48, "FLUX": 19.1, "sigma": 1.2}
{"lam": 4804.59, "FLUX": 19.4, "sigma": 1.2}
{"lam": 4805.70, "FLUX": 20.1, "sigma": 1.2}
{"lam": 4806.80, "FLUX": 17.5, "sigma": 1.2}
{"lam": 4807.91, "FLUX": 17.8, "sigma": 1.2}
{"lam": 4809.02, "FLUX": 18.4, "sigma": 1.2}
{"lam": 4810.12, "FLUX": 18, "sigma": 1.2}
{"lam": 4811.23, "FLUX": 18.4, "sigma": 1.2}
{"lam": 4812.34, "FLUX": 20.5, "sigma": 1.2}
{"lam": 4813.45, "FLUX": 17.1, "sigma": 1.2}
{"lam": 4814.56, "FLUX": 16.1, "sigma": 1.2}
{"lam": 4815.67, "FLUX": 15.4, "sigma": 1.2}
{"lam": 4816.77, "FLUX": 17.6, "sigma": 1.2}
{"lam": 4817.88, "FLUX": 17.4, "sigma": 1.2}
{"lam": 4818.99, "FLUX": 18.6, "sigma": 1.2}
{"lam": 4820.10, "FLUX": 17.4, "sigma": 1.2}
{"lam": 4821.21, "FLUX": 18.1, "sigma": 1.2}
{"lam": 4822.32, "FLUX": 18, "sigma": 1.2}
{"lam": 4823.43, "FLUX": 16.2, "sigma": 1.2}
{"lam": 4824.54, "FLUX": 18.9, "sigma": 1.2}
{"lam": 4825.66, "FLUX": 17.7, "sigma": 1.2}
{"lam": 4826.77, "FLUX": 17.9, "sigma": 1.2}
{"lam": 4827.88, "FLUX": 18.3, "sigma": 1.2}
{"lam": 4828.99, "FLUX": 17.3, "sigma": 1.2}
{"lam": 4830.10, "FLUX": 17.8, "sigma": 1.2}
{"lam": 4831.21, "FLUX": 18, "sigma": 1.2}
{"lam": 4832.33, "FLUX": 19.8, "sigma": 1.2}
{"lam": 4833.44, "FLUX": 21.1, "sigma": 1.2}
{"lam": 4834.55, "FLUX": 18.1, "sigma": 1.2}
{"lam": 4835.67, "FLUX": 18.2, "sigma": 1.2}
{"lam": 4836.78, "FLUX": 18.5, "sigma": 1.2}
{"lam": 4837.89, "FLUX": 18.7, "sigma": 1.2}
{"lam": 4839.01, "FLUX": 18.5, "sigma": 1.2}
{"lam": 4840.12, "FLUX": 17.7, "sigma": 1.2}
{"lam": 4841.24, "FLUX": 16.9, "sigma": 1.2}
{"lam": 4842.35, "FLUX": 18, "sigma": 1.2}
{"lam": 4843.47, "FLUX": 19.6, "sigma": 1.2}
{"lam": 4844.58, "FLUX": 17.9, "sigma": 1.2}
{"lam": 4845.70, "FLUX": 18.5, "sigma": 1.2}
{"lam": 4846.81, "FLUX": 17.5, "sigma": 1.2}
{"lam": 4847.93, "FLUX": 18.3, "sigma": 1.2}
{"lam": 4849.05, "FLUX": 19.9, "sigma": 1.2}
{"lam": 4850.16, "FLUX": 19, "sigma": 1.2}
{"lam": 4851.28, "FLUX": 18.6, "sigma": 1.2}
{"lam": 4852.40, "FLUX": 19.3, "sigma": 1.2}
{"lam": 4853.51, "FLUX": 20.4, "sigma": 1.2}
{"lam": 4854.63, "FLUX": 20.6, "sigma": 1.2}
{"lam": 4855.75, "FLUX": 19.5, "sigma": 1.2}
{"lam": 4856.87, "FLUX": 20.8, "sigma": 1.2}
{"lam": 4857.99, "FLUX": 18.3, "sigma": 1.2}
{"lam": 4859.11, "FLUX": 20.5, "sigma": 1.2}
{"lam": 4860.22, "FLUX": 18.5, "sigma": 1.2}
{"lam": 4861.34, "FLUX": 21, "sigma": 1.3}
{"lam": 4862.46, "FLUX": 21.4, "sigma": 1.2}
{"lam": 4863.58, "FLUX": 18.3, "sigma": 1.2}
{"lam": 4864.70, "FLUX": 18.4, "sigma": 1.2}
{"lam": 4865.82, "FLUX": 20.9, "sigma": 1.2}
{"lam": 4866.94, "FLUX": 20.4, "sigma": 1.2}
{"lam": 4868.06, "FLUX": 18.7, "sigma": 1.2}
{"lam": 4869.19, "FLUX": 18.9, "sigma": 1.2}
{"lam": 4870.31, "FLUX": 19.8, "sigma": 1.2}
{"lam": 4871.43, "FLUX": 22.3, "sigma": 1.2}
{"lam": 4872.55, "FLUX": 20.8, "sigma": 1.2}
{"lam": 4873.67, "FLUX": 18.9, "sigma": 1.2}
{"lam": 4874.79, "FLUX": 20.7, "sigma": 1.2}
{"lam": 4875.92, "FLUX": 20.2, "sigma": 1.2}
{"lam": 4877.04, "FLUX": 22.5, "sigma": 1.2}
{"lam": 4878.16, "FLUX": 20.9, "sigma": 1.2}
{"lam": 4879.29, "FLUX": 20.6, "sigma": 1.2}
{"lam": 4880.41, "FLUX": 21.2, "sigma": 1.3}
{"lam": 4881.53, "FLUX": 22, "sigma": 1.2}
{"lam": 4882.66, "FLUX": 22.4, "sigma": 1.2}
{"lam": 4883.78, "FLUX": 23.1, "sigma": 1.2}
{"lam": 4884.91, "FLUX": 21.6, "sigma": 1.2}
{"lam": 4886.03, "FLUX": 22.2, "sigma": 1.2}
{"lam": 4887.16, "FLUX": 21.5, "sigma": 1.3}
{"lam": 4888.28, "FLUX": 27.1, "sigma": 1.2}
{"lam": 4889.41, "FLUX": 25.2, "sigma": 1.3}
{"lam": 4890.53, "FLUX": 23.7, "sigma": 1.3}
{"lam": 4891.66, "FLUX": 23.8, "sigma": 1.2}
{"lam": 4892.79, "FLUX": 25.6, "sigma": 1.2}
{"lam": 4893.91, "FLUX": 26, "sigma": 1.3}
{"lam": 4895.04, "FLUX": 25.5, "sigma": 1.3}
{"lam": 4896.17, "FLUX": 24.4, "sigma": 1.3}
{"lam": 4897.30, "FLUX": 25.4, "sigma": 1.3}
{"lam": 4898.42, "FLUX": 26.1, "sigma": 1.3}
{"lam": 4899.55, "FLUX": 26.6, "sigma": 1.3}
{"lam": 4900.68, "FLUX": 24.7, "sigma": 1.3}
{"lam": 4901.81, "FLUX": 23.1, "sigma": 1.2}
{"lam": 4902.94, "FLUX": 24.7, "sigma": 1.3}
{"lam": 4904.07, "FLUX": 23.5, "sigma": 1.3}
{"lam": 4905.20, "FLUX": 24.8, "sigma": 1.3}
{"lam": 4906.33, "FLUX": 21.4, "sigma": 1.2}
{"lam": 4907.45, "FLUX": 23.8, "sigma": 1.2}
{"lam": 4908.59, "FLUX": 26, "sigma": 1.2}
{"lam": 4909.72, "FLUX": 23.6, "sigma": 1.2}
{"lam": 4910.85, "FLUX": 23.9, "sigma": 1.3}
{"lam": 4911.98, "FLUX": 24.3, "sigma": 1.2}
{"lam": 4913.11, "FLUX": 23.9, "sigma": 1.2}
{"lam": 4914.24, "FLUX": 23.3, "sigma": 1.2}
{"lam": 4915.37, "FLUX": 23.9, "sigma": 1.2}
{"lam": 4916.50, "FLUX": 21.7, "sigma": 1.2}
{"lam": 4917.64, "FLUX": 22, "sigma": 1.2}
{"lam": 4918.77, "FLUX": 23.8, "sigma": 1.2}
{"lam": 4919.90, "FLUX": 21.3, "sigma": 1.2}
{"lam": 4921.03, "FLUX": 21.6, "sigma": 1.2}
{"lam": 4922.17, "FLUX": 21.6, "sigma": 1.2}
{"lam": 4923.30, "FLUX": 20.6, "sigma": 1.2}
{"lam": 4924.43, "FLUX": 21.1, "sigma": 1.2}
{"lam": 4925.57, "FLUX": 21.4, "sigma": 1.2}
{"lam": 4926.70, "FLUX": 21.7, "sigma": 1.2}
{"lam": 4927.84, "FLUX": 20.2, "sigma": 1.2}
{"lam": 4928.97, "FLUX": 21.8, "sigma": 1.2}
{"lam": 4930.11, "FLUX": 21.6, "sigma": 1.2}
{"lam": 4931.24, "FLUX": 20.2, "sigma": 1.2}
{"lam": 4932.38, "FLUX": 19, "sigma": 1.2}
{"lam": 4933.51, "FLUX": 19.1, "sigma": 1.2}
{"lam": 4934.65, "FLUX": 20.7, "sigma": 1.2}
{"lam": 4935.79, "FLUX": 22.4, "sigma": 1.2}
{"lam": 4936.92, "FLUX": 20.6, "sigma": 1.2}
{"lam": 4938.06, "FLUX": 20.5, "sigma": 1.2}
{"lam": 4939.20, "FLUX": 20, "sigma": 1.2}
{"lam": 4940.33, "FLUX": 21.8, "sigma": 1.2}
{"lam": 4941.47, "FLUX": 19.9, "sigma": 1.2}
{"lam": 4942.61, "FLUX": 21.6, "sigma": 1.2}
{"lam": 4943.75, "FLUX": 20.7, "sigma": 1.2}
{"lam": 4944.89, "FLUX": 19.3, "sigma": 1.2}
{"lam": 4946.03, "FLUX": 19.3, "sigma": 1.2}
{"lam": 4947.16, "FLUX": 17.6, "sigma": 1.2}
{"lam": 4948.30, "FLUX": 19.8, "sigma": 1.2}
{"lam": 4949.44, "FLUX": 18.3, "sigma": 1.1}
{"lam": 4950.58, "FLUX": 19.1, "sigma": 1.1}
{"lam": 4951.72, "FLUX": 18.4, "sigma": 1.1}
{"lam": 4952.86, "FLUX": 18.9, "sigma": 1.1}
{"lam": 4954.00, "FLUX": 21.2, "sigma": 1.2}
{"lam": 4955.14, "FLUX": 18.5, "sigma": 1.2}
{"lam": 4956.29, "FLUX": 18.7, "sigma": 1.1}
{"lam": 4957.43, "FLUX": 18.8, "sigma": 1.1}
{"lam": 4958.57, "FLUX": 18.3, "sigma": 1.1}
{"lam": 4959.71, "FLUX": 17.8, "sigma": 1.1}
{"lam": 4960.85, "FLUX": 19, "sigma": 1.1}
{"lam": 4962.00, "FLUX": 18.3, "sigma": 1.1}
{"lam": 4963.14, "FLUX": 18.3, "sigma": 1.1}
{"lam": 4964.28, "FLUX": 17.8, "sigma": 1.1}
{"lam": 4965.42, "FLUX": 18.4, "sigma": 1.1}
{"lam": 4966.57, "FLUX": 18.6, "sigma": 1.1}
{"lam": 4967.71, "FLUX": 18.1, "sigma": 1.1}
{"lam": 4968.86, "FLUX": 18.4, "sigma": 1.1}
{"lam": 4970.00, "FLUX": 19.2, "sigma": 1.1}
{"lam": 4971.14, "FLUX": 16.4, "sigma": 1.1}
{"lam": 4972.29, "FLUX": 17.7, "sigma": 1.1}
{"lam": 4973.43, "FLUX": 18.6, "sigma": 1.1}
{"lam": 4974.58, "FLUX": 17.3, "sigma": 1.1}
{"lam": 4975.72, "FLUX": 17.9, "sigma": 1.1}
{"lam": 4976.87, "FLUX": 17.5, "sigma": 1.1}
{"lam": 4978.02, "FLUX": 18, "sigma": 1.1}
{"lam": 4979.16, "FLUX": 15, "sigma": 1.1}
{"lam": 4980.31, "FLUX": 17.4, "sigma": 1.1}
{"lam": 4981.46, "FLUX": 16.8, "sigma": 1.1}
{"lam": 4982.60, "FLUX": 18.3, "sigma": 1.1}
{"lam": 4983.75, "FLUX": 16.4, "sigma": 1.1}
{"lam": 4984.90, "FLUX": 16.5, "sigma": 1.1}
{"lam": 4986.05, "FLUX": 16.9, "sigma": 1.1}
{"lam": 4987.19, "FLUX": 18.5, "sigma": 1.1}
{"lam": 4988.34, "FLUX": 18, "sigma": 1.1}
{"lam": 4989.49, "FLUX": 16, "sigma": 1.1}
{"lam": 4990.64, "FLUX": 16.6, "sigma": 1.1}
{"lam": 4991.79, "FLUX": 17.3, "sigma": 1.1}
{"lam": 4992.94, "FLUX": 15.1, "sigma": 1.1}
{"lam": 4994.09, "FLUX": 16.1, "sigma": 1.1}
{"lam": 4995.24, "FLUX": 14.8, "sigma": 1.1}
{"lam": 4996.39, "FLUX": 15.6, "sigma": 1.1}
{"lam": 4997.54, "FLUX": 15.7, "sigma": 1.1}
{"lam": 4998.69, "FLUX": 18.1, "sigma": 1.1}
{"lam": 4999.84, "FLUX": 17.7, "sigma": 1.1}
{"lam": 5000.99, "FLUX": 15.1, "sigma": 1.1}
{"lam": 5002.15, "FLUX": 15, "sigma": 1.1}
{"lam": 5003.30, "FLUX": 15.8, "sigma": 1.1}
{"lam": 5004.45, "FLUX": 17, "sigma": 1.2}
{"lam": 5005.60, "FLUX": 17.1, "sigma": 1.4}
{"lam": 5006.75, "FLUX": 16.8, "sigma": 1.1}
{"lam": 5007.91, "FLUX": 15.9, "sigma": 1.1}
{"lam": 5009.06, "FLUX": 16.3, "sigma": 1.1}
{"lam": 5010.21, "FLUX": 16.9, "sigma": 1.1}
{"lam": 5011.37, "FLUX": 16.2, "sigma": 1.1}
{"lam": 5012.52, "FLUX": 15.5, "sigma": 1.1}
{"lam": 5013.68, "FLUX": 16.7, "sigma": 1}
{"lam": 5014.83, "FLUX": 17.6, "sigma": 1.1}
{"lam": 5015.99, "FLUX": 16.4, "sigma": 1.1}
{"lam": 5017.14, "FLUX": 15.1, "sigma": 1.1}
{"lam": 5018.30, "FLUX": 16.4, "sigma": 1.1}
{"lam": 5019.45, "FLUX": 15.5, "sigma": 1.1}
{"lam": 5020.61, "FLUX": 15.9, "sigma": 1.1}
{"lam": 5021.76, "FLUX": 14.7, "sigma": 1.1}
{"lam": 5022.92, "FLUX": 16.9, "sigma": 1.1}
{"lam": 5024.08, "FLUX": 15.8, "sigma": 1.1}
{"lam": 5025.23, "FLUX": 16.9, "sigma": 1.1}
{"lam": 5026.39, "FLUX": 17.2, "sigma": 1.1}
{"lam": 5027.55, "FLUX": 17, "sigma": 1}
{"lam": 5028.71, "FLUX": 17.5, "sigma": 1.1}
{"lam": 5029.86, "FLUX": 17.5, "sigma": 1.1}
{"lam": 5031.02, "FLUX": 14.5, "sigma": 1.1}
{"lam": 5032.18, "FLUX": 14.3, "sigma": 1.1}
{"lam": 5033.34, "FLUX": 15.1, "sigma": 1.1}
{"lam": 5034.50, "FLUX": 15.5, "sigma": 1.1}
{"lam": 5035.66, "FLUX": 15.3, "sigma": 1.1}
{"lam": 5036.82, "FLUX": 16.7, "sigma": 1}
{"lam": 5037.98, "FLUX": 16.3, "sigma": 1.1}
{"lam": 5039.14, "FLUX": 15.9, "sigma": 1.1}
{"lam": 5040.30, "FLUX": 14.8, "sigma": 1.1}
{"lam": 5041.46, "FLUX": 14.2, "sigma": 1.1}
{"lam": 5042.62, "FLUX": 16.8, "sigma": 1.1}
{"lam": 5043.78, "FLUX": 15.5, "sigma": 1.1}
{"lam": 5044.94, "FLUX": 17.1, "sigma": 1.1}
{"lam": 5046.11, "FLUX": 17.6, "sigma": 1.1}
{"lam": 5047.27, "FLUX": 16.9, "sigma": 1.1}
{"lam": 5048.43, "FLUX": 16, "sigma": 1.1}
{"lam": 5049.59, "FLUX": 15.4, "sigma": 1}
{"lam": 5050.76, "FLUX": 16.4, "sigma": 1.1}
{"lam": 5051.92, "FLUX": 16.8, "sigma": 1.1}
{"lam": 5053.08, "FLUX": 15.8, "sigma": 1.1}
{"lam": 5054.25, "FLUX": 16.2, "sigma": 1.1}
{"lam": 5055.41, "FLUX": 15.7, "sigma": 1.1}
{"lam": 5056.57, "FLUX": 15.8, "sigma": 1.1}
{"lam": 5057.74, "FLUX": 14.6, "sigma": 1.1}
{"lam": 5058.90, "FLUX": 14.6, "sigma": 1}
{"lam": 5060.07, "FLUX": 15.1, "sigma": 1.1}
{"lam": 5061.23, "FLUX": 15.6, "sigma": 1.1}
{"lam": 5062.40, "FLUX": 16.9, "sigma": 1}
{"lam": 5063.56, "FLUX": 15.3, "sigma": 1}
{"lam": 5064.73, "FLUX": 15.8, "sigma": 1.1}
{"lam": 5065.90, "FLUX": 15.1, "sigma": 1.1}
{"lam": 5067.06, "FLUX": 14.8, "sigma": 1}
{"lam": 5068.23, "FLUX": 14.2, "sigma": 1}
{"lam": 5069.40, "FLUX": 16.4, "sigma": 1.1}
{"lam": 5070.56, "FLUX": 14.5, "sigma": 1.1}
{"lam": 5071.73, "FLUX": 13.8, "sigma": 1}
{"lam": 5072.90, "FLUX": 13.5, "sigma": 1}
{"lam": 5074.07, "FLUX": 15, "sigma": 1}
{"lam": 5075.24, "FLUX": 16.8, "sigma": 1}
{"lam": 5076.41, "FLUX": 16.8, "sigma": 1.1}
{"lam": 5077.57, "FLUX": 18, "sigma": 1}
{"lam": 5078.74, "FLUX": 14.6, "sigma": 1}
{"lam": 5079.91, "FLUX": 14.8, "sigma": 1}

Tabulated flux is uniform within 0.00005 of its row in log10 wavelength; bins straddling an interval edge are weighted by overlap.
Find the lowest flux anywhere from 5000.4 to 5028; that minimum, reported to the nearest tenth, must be 14.7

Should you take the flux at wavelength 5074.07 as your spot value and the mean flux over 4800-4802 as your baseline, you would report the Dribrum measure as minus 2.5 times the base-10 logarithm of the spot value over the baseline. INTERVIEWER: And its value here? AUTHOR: 0.13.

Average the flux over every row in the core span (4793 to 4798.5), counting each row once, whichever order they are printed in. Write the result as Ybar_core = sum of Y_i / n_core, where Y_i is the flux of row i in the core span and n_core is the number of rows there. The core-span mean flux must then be 17.1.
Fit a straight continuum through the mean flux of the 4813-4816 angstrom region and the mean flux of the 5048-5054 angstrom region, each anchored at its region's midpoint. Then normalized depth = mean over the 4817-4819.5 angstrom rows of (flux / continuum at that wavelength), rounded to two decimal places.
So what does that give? 1.11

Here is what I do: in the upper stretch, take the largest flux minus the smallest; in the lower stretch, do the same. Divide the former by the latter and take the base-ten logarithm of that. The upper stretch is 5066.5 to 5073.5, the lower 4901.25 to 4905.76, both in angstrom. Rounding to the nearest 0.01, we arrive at 0.23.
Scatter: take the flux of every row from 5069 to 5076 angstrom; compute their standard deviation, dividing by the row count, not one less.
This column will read 1.23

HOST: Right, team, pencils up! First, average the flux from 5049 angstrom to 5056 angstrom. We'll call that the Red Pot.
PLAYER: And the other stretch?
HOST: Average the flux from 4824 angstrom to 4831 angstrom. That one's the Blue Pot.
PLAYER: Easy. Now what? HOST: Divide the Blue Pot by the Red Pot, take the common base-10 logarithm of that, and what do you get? 0.049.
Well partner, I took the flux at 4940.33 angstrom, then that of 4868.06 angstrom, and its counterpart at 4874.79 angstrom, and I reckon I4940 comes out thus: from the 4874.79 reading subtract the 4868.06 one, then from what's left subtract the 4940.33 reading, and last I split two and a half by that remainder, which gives -0.13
